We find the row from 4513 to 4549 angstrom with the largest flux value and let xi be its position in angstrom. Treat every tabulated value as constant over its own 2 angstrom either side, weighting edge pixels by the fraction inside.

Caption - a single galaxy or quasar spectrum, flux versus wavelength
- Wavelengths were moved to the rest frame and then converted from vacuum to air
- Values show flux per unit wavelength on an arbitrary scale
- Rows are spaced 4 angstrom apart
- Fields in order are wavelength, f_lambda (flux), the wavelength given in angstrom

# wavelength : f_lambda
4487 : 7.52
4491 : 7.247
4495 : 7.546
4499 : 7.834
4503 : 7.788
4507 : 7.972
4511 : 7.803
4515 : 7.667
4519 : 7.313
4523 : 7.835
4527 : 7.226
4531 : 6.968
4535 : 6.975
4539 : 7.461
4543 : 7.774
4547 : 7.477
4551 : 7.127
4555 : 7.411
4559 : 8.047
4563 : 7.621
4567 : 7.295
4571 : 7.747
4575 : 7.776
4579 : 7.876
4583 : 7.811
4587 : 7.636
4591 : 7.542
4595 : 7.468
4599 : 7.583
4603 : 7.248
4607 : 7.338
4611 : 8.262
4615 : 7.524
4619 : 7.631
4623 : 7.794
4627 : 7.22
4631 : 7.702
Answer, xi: 4523 angstrom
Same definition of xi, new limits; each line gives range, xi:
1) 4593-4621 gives 4611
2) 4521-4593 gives 4559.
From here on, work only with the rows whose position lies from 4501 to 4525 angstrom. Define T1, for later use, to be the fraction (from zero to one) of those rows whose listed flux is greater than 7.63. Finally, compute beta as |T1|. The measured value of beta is 0.83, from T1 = 0.8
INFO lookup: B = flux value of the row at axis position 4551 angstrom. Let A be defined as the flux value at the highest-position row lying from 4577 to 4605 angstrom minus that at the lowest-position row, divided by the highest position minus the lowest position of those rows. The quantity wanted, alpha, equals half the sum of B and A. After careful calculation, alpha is 3.55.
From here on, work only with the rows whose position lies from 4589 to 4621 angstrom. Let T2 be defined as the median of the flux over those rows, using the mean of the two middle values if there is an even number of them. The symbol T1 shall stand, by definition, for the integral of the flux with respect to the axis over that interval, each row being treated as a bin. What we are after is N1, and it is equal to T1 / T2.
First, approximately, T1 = 242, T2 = 7.53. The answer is 32.2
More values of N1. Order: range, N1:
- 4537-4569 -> 32.2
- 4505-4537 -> 31.9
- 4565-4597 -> 31.8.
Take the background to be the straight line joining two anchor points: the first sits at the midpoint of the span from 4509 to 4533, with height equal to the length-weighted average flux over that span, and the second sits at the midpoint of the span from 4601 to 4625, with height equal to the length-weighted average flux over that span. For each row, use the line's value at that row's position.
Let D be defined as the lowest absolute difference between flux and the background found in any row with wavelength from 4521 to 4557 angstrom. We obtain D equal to 0.04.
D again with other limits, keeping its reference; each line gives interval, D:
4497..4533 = 0.15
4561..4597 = 0.05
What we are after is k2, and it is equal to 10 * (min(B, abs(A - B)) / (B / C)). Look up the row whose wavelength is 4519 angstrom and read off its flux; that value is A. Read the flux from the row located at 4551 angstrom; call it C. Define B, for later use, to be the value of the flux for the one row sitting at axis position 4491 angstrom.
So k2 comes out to 0.6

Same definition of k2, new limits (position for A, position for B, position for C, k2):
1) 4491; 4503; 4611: 5.7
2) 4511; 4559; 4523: 2.4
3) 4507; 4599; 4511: 4.0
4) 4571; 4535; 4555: 8.2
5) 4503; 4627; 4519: 5.8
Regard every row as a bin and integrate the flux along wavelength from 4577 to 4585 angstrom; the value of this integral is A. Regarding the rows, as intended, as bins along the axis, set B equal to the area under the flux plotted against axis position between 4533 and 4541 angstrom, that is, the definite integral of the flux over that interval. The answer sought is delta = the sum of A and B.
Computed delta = 120.5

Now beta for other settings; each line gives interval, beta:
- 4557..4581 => 0.67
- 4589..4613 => 0.17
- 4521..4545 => 0.33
